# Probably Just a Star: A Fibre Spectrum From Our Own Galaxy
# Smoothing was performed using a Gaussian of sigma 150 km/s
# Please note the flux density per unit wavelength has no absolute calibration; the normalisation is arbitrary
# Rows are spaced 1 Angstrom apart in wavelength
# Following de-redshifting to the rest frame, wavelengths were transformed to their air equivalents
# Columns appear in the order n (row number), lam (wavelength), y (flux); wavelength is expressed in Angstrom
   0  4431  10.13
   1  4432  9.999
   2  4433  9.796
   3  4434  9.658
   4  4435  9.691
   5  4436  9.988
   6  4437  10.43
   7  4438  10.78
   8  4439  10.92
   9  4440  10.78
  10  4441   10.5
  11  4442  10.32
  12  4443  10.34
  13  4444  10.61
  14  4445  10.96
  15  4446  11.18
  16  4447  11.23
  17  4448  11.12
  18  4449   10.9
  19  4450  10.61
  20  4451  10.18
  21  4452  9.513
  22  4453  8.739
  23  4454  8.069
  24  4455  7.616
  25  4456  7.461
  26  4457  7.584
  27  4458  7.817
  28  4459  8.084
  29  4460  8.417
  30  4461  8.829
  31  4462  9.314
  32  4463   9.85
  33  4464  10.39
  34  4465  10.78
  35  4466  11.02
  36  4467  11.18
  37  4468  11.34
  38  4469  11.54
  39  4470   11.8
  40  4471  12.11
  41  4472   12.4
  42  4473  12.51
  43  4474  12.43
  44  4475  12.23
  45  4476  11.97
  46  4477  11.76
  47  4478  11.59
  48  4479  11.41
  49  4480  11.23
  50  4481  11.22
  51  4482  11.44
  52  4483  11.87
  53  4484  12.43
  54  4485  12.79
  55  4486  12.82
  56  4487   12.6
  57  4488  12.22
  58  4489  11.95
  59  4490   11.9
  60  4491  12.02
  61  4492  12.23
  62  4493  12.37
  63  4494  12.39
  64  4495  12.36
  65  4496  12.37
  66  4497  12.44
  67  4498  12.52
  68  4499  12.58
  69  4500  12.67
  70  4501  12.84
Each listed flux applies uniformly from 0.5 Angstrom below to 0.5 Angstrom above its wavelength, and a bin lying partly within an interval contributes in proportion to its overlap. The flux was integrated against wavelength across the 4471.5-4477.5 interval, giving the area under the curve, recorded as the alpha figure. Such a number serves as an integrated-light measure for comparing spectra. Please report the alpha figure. 73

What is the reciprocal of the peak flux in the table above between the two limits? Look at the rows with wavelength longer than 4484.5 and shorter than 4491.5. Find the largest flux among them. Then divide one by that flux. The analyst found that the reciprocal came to 0.078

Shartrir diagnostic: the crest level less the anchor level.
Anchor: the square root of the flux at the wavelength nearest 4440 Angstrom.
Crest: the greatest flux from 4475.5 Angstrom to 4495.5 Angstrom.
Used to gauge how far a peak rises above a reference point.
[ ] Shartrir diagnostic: 9.54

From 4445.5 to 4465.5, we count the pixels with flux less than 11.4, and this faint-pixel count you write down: 20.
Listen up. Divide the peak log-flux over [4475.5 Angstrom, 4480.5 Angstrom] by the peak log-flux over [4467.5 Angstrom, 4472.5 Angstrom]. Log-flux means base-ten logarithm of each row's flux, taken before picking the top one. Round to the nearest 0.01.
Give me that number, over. 0.99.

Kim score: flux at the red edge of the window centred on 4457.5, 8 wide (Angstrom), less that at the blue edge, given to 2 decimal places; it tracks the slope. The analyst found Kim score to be 0.76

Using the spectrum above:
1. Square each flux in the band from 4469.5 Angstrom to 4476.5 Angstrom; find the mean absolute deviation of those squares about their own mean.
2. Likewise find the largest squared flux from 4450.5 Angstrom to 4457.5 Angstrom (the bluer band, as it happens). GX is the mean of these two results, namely 54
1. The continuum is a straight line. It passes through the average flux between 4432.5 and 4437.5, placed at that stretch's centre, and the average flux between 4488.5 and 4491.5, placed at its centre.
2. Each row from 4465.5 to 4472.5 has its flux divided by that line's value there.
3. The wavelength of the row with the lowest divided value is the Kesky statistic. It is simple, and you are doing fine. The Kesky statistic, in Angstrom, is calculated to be 4466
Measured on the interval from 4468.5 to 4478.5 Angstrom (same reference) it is 4478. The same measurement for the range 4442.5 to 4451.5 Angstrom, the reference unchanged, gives 4451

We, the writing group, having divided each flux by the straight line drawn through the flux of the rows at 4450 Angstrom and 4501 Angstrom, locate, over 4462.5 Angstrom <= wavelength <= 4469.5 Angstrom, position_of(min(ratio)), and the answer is 4463 Angstrom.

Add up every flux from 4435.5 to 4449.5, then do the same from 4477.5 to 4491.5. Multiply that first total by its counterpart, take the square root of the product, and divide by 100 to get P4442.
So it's 1.59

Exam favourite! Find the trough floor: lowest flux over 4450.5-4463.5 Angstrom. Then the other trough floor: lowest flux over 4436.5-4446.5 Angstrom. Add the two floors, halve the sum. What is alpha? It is 8.9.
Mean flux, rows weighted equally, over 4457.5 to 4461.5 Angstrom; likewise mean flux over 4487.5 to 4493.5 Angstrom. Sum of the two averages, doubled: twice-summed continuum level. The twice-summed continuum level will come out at 40.8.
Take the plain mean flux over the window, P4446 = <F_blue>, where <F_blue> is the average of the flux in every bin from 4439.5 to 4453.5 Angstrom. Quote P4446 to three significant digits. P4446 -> 10.5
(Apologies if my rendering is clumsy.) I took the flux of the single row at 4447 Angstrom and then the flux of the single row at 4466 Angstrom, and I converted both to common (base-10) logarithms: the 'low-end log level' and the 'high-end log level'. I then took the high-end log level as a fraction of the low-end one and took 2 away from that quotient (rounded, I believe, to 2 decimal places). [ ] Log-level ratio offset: -1.01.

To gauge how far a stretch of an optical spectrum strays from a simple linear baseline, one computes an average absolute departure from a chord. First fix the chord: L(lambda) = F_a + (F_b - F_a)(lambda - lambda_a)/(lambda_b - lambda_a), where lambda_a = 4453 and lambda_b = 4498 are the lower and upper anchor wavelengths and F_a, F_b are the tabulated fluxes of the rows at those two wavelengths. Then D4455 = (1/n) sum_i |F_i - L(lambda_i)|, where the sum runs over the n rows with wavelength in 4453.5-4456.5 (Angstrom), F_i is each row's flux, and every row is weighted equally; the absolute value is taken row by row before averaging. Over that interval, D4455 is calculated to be 1.2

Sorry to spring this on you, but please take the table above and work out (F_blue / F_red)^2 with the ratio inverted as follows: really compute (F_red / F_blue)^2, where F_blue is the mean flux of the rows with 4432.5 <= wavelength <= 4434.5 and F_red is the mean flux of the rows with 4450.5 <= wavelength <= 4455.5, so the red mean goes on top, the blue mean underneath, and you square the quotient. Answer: 0.82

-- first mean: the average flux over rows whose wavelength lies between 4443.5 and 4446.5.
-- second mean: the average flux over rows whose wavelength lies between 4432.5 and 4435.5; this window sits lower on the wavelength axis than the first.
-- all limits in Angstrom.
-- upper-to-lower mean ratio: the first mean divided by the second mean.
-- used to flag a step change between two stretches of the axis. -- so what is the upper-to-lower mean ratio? 1.12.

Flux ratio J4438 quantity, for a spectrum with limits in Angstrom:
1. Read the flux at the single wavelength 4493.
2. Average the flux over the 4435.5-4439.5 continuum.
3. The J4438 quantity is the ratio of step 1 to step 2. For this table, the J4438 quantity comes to 1.17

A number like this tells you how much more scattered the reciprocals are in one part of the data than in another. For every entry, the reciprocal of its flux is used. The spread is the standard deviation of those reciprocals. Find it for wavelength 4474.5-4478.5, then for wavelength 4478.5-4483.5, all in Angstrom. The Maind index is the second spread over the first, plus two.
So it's 3.0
